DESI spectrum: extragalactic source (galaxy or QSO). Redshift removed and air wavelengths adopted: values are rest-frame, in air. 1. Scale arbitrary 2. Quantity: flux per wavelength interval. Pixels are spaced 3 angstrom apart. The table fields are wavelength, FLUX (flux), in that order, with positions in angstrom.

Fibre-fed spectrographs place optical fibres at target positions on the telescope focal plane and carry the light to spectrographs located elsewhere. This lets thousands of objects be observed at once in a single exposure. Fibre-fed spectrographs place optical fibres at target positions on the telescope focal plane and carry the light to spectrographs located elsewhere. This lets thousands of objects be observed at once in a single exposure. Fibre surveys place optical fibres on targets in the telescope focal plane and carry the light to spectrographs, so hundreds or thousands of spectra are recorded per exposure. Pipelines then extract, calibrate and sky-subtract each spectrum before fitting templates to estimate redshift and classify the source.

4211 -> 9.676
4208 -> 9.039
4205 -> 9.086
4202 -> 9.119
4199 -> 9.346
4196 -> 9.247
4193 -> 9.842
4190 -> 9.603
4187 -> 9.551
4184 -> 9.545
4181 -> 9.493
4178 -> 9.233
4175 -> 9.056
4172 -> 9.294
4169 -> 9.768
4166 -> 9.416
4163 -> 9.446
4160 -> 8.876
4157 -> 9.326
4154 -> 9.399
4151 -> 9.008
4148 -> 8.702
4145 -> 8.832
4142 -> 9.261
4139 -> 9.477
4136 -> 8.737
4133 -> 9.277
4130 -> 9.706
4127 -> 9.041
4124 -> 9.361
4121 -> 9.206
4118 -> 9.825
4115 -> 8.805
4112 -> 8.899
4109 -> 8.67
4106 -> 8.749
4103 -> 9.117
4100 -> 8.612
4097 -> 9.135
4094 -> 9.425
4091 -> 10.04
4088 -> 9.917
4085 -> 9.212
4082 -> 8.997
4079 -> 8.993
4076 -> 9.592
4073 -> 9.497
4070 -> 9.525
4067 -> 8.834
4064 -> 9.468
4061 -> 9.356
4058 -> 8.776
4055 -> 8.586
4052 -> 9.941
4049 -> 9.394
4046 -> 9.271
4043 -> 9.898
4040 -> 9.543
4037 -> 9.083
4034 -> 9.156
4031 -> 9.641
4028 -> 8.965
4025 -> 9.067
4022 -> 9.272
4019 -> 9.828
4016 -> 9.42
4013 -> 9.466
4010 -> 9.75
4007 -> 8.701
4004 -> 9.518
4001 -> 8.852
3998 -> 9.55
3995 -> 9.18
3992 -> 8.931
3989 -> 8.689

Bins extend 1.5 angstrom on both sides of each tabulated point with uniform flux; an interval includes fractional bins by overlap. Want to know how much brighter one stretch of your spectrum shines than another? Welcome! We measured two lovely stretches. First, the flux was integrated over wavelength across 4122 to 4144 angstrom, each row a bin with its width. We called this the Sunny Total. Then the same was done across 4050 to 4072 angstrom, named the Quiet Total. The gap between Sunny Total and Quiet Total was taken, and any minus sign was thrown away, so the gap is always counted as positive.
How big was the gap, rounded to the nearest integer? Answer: 1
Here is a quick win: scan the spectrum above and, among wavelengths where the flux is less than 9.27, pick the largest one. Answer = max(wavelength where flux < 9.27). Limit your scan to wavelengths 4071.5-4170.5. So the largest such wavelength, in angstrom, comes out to 4160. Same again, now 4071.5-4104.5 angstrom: 4103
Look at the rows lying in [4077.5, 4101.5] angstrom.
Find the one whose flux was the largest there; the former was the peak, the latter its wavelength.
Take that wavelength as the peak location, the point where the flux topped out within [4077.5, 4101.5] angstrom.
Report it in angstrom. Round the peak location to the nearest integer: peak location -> 4091 angstrom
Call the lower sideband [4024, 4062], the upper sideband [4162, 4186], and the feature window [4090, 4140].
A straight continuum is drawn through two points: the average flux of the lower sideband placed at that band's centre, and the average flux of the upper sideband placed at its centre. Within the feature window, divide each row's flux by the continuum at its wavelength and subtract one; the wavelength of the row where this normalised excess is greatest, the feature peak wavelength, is 4091 angstrom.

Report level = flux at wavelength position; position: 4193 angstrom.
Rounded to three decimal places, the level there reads 9.842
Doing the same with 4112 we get 8.899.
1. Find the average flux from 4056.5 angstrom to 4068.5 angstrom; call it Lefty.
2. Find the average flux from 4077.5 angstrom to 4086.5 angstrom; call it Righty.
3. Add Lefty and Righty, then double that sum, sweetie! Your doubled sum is 36.4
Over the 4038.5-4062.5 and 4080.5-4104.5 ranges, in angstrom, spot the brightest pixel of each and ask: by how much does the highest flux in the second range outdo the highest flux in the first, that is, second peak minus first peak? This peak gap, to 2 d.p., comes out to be 0.10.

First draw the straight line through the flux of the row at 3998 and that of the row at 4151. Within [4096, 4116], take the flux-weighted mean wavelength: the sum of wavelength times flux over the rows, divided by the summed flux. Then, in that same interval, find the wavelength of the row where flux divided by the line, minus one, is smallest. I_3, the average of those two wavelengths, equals 4103.0 angstrom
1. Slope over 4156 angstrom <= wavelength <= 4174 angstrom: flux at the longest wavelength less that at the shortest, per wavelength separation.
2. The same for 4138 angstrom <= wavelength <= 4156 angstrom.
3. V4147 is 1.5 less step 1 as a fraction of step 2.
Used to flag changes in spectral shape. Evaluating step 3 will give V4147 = 1.1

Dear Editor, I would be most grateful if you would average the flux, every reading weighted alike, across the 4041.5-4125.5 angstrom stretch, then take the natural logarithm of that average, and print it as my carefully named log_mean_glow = 2.23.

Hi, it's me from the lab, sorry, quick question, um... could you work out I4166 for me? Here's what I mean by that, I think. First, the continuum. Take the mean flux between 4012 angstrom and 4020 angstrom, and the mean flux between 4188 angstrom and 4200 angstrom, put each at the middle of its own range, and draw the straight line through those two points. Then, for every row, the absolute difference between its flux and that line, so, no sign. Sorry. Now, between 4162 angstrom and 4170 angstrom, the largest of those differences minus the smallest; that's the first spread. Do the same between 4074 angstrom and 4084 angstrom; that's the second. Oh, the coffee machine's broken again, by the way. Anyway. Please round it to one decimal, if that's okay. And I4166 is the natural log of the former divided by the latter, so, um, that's -1.1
